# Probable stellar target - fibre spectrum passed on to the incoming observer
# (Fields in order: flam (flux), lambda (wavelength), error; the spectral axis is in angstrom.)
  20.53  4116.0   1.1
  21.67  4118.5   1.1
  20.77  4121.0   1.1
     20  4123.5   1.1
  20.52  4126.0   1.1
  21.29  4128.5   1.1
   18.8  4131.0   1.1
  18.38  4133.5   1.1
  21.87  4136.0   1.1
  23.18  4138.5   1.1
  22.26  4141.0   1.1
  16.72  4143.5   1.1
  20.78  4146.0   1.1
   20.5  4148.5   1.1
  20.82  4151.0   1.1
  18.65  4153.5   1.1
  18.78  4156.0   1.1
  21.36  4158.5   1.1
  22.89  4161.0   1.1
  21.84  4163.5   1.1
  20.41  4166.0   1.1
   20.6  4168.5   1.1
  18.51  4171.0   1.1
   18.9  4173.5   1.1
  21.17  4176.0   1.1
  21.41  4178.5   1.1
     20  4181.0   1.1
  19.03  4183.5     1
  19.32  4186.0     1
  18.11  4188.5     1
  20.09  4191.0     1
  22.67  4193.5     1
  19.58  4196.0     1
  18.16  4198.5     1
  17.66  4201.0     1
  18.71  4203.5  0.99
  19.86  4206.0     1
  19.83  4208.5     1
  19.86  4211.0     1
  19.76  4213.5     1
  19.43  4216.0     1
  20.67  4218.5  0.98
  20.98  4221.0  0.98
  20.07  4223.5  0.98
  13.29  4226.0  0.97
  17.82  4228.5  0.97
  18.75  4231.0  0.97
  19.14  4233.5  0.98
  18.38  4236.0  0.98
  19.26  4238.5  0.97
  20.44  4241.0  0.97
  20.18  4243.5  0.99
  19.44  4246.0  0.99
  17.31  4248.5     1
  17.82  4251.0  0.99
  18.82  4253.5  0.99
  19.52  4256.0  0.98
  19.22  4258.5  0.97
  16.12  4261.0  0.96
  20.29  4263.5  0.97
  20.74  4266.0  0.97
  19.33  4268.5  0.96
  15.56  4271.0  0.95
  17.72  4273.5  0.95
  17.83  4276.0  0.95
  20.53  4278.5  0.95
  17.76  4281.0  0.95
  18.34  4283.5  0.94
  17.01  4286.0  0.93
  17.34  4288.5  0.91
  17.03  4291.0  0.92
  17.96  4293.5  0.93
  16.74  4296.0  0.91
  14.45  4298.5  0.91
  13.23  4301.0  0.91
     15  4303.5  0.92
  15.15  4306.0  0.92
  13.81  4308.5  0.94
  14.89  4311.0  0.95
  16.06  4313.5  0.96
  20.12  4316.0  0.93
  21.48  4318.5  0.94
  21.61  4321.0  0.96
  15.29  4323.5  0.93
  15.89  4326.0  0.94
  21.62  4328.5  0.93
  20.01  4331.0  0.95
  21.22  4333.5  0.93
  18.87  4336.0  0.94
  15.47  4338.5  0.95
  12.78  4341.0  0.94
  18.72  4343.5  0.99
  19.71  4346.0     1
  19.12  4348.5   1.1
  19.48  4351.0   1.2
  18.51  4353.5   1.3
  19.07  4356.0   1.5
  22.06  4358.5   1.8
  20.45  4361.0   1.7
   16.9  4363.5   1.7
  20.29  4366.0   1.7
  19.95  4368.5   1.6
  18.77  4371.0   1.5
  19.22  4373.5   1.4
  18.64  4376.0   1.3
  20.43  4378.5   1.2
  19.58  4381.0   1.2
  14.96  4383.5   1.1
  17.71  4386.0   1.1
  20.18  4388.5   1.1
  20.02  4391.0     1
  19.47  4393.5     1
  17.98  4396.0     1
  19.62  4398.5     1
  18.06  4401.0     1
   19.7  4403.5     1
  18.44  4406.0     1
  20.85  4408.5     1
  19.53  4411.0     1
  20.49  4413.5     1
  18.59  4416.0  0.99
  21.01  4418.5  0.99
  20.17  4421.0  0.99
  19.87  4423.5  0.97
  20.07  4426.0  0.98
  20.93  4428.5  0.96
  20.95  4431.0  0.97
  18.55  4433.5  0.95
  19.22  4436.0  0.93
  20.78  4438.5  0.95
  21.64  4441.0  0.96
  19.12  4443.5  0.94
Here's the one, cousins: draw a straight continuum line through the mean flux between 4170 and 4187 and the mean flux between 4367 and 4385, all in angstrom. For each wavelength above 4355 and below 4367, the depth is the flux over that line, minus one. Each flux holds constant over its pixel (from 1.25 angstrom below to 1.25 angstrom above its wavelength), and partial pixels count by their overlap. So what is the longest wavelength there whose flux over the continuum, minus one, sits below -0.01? 4363.5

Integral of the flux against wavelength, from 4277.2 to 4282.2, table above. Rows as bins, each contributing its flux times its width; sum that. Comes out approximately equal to 96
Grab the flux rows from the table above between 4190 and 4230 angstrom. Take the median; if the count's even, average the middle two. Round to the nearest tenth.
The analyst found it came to 19.8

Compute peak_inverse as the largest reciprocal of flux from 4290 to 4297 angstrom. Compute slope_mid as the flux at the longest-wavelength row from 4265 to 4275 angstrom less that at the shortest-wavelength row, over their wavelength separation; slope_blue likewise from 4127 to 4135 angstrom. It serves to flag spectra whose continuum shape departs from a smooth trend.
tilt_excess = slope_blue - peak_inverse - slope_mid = -0.24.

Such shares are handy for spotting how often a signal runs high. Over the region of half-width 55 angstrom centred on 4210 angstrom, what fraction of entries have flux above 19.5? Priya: 0.50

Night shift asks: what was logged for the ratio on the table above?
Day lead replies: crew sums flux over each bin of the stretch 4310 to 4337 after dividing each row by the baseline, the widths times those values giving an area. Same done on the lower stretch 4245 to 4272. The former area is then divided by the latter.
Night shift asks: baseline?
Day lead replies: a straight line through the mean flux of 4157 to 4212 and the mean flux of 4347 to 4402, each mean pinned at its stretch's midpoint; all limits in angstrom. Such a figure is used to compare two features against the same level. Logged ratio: 1.03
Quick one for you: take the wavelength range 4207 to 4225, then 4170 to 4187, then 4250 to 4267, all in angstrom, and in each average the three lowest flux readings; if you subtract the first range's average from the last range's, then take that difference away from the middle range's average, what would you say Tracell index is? 20.9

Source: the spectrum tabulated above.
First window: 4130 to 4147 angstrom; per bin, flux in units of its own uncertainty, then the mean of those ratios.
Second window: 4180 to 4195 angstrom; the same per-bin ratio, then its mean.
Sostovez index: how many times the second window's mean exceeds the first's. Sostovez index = 1.06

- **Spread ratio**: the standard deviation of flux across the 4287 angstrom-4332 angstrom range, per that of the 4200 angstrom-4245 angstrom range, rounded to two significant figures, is 1.6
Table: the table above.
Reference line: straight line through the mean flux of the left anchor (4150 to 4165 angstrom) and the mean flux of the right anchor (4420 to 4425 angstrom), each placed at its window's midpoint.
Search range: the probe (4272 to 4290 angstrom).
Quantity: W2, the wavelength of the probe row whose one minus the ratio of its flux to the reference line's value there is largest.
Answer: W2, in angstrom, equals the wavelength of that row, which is 4286.0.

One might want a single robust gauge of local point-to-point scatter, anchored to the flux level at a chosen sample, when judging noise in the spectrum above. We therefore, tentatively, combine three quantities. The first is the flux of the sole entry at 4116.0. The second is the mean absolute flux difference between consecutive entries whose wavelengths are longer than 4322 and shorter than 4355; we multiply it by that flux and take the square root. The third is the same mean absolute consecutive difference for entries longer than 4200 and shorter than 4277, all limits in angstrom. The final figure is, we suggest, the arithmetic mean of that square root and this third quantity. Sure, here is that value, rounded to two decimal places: 4.05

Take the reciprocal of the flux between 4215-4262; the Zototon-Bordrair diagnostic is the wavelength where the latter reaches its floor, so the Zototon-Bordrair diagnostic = 4221.0 angstrom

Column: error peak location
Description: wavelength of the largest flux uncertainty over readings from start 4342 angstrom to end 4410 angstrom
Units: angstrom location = 4358.5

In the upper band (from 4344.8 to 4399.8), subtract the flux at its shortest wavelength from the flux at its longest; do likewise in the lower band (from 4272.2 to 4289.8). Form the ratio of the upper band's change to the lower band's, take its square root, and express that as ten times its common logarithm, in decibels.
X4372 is -3.1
